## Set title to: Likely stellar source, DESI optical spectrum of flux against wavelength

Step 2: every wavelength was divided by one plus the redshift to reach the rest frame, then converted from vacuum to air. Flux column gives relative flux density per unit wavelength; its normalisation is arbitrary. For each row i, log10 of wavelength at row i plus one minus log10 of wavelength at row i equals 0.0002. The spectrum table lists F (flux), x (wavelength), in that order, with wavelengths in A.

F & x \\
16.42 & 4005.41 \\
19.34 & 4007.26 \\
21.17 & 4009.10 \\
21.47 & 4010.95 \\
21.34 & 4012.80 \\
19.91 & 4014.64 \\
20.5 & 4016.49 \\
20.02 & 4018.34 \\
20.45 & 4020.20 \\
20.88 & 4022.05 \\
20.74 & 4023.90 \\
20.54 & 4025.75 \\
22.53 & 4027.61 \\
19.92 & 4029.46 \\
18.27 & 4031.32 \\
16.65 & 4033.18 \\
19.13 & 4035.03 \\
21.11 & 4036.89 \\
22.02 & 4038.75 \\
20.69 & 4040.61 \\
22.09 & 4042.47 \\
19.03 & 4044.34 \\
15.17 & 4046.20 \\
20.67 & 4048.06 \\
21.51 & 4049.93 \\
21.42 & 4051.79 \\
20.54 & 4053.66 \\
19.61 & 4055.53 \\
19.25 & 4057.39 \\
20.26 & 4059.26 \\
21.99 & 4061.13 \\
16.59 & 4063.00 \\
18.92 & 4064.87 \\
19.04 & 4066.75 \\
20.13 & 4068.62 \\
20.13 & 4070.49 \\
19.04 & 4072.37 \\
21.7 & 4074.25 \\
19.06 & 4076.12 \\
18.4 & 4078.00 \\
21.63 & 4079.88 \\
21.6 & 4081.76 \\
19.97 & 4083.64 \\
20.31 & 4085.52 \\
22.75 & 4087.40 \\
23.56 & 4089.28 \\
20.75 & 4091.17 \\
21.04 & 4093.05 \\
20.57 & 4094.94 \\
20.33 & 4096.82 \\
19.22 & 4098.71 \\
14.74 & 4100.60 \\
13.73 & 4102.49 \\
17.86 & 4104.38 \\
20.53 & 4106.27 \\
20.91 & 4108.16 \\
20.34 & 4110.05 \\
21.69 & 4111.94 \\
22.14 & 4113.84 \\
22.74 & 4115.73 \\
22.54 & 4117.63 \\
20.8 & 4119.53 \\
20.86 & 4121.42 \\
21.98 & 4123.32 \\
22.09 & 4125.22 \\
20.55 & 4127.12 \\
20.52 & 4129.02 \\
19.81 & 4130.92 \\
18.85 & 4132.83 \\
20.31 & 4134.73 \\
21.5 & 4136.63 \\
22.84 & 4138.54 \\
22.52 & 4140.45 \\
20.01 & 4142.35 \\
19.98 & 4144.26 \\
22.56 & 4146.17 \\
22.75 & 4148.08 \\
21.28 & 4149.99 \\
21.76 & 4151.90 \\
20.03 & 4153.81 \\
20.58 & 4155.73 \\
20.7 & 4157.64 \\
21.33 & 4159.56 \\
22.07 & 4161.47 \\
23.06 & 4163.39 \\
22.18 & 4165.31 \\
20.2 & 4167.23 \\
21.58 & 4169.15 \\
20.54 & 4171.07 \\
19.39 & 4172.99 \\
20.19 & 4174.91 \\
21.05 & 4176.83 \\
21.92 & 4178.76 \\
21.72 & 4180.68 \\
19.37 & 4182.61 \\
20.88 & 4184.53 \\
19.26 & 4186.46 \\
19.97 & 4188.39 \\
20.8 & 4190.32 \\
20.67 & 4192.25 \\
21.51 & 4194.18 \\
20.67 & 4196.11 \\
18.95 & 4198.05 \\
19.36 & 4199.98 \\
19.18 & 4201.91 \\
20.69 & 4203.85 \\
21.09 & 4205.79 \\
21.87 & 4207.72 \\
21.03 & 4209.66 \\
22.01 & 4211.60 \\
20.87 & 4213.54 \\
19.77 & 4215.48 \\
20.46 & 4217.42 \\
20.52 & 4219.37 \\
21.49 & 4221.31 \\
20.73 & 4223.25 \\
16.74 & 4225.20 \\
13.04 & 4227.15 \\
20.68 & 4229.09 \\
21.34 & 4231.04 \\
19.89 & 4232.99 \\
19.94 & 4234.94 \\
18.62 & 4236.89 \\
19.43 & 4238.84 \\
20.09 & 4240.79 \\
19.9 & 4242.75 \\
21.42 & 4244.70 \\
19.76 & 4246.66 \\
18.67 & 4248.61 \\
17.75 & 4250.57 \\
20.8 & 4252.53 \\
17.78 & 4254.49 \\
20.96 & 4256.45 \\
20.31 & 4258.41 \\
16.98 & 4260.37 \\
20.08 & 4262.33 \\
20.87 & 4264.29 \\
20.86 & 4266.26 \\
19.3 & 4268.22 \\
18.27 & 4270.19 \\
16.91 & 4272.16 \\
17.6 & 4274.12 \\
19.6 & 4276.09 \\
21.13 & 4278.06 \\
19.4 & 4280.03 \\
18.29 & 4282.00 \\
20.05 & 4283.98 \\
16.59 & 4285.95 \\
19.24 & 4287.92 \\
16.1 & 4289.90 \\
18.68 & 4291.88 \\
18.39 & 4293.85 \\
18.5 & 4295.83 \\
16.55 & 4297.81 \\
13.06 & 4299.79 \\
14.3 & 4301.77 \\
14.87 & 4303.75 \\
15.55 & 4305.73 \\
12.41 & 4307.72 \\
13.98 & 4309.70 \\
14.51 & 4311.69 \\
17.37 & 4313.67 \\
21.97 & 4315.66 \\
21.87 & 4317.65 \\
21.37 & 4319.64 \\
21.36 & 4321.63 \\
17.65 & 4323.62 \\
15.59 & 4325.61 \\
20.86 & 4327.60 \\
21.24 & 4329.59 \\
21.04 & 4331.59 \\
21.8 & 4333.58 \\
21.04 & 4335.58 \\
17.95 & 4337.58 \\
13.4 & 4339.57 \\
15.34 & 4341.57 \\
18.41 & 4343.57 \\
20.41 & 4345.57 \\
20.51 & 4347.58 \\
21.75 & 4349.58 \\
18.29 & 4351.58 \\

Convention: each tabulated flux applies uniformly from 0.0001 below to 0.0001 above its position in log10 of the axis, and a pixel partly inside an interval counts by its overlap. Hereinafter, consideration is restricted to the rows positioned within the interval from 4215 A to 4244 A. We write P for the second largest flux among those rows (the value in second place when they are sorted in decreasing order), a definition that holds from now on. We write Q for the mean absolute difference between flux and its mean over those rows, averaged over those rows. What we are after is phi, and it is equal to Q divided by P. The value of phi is 0.064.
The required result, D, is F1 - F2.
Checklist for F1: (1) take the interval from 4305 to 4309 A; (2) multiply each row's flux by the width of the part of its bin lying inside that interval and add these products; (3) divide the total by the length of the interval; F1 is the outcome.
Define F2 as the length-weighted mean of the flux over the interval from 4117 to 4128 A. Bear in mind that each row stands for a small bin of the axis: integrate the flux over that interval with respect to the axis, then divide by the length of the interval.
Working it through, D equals -7.6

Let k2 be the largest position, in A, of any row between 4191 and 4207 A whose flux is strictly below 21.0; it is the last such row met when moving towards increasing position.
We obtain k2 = 4203.85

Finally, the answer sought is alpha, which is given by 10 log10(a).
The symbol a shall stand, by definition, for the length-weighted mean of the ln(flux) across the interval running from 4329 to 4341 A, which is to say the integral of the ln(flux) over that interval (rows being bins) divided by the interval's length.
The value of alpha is 4.68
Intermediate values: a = 2.94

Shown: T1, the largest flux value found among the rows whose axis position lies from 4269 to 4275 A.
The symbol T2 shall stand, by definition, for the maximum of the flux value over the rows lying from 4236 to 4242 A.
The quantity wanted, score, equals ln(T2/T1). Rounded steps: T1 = 18.27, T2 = 20.09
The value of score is 0.09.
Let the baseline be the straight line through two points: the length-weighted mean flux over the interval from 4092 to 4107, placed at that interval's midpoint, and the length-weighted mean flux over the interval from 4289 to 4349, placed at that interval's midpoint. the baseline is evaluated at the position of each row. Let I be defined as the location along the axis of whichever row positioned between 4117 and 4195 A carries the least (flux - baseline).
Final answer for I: 4132.83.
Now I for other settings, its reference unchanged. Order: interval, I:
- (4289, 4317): 4307.72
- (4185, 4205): 4198.05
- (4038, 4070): 4046.20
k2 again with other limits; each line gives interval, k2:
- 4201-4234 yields 4232.99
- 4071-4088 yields 4085.52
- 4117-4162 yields 4157.64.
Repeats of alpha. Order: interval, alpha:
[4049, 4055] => 4.84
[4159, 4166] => 4.91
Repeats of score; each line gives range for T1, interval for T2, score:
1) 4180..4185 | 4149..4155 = 0.00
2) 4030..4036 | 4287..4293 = 0.01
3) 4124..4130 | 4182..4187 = -0.06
